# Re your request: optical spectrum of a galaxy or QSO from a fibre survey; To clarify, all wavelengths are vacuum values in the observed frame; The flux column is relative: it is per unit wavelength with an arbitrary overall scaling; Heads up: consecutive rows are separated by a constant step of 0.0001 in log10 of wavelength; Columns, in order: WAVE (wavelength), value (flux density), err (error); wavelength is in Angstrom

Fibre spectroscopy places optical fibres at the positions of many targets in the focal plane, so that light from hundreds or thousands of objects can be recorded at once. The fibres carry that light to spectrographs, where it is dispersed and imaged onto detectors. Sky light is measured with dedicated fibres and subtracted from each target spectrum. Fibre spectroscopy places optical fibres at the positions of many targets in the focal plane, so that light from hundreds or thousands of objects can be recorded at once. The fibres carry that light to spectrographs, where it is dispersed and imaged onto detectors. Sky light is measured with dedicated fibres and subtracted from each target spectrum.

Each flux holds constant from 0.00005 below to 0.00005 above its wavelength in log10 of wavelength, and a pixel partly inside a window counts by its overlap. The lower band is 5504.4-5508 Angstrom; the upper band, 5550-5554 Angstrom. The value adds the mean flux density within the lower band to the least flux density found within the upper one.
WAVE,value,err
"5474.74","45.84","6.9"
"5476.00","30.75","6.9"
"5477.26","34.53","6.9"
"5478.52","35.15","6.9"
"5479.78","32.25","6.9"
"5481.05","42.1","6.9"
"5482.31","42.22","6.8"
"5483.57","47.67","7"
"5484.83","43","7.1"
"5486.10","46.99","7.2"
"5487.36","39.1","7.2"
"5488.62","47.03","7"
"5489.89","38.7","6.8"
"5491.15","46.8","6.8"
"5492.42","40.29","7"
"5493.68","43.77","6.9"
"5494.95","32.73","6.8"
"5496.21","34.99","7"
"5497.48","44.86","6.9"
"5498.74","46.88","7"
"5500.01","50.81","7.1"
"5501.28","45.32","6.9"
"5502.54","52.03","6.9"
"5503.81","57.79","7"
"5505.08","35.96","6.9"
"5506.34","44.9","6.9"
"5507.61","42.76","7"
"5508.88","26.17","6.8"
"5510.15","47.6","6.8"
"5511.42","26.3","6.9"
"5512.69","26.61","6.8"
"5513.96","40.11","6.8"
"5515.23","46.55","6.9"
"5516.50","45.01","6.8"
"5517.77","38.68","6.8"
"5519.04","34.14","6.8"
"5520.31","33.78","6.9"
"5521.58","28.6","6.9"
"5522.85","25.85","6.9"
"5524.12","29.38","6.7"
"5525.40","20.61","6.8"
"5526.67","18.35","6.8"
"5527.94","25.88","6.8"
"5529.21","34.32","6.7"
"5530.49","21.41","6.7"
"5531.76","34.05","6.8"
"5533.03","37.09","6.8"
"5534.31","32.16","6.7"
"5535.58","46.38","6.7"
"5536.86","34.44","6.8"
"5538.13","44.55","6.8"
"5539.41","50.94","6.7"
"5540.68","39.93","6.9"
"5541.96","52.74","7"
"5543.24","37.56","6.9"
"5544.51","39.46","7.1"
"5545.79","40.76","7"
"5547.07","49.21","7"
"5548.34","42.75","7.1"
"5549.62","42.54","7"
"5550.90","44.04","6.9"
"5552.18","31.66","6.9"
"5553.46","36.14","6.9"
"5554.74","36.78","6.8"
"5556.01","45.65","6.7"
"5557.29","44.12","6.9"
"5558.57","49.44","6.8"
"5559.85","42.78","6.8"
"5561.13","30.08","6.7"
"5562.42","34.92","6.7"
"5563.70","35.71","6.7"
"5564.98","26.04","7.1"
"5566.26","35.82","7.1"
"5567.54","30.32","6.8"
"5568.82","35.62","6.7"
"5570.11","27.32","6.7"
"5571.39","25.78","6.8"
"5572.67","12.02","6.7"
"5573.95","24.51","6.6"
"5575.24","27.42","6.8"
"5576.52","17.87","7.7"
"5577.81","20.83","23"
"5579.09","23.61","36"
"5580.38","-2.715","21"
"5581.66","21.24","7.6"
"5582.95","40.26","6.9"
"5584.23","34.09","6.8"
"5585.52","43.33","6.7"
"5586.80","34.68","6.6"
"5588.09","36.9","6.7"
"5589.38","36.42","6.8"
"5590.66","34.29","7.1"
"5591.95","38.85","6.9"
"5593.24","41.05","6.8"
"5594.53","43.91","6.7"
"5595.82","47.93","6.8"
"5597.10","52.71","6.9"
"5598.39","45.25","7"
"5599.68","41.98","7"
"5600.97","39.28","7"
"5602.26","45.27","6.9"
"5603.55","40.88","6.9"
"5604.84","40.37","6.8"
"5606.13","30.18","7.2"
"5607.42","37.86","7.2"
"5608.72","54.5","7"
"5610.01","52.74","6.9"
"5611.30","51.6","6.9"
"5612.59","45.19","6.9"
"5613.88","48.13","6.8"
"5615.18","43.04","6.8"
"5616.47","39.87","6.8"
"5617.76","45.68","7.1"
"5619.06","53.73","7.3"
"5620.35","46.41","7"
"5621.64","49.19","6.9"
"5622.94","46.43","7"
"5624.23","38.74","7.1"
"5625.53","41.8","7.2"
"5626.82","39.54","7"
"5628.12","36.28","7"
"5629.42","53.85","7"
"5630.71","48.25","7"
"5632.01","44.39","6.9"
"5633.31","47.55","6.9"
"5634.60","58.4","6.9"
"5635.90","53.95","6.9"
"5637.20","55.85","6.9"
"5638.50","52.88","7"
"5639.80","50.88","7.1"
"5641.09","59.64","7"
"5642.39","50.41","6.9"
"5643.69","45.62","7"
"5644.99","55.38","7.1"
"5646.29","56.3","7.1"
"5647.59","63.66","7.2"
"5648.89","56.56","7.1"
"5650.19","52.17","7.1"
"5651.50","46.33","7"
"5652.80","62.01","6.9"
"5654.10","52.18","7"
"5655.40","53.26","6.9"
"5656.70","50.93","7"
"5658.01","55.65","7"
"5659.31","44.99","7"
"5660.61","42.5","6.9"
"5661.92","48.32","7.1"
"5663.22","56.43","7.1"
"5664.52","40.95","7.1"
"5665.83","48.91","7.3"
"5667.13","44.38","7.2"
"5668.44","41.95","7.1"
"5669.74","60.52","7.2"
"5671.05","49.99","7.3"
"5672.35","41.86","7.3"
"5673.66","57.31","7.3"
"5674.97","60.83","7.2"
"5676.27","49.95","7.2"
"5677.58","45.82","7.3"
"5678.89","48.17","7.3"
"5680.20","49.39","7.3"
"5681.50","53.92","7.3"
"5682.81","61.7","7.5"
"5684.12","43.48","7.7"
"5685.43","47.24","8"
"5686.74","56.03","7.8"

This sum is 73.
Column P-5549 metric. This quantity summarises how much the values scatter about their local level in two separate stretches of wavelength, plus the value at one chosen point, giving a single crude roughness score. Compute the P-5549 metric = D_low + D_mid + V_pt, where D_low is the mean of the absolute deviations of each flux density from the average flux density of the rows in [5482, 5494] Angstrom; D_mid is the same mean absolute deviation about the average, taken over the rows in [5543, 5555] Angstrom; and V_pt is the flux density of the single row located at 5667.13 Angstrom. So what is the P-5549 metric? 51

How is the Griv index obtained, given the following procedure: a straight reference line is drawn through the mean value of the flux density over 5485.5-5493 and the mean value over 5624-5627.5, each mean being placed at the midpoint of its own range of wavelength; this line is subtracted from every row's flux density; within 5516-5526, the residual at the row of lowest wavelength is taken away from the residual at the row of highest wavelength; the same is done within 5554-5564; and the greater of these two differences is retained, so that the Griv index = -1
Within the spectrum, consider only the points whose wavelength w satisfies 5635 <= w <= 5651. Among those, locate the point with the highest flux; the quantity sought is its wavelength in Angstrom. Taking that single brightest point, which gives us 5647.59 Angstrom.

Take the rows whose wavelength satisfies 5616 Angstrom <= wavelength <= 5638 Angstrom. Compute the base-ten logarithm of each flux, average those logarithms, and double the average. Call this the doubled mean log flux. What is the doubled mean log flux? 3.34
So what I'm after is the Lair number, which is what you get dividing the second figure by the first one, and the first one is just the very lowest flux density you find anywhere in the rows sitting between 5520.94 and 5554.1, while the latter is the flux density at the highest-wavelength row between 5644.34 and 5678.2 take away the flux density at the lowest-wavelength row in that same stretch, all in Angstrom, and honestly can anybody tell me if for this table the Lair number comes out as -0.52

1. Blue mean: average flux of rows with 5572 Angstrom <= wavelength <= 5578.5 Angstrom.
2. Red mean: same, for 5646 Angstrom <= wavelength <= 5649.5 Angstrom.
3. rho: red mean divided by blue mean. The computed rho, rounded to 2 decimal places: 2.87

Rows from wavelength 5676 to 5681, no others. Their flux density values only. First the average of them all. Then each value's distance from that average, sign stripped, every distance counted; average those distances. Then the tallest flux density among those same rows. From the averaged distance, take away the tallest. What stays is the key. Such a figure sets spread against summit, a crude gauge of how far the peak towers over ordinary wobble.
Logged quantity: -48.6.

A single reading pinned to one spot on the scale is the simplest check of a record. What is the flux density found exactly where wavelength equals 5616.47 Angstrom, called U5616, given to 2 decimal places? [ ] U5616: 39.87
